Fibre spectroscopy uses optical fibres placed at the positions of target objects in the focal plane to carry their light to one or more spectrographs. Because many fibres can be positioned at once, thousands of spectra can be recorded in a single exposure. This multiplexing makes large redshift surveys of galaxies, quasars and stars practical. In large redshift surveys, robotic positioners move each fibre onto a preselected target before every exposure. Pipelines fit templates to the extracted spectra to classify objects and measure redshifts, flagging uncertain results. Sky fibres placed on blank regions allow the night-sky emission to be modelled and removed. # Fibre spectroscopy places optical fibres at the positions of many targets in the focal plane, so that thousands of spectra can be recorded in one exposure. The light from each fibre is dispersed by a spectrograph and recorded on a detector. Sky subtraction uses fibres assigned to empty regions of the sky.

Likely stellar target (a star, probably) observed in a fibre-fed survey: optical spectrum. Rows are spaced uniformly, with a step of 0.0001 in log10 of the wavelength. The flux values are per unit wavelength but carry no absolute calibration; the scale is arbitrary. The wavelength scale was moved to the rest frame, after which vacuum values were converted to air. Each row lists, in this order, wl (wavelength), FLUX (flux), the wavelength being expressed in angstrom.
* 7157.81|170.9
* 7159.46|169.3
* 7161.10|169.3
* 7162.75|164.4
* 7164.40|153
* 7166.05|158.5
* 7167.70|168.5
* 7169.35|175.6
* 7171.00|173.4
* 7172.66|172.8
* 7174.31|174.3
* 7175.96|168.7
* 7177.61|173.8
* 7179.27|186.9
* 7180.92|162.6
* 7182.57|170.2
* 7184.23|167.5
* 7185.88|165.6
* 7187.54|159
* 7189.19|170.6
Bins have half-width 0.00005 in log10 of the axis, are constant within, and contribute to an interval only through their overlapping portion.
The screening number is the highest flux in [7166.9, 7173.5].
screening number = 175.6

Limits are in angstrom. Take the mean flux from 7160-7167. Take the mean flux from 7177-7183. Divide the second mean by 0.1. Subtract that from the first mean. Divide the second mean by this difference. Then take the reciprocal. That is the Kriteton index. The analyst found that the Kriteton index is -9.07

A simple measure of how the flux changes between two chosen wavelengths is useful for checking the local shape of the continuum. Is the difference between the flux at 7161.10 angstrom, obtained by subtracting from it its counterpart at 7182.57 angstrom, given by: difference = -1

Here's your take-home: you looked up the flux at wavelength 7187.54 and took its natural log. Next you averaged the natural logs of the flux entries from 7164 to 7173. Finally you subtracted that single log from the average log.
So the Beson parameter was 0.05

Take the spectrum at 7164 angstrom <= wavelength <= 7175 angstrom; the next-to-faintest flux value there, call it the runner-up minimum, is 158.5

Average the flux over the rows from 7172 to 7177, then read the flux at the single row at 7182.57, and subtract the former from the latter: -2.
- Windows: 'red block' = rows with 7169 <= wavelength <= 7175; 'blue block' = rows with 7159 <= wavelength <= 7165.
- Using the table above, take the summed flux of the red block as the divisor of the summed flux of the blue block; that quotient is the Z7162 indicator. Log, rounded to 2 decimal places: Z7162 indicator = 0.94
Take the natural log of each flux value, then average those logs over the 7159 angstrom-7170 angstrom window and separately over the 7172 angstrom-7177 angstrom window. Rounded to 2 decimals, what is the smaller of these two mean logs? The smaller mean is 5.11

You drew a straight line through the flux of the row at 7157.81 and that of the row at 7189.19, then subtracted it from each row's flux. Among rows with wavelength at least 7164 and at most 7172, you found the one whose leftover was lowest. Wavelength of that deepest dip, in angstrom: 7164.40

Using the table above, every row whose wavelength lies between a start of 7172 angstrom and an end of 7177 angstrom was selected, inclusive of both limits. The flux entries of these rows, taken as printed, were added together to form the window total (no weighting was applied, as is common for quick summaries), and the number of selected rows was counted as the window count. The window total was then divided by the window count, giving 172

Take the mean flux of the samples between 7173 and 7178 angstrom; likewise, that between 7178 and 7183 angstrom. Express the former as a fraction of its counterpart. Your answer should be 0.994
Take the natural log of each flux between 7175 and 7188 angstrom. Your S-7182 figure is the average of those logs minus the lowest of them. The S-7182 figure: 0.06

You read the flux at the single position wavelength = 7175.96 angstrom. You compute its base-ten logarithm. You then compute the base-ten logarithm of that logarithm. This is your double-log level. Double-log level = 0.3477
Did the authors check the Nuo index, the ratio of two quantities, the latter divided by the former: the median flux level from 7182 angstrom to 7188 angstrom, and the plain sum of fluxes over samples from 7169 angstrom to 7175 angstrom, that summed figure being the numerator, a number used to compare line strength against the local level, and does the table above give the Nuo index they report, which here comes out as 4.18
